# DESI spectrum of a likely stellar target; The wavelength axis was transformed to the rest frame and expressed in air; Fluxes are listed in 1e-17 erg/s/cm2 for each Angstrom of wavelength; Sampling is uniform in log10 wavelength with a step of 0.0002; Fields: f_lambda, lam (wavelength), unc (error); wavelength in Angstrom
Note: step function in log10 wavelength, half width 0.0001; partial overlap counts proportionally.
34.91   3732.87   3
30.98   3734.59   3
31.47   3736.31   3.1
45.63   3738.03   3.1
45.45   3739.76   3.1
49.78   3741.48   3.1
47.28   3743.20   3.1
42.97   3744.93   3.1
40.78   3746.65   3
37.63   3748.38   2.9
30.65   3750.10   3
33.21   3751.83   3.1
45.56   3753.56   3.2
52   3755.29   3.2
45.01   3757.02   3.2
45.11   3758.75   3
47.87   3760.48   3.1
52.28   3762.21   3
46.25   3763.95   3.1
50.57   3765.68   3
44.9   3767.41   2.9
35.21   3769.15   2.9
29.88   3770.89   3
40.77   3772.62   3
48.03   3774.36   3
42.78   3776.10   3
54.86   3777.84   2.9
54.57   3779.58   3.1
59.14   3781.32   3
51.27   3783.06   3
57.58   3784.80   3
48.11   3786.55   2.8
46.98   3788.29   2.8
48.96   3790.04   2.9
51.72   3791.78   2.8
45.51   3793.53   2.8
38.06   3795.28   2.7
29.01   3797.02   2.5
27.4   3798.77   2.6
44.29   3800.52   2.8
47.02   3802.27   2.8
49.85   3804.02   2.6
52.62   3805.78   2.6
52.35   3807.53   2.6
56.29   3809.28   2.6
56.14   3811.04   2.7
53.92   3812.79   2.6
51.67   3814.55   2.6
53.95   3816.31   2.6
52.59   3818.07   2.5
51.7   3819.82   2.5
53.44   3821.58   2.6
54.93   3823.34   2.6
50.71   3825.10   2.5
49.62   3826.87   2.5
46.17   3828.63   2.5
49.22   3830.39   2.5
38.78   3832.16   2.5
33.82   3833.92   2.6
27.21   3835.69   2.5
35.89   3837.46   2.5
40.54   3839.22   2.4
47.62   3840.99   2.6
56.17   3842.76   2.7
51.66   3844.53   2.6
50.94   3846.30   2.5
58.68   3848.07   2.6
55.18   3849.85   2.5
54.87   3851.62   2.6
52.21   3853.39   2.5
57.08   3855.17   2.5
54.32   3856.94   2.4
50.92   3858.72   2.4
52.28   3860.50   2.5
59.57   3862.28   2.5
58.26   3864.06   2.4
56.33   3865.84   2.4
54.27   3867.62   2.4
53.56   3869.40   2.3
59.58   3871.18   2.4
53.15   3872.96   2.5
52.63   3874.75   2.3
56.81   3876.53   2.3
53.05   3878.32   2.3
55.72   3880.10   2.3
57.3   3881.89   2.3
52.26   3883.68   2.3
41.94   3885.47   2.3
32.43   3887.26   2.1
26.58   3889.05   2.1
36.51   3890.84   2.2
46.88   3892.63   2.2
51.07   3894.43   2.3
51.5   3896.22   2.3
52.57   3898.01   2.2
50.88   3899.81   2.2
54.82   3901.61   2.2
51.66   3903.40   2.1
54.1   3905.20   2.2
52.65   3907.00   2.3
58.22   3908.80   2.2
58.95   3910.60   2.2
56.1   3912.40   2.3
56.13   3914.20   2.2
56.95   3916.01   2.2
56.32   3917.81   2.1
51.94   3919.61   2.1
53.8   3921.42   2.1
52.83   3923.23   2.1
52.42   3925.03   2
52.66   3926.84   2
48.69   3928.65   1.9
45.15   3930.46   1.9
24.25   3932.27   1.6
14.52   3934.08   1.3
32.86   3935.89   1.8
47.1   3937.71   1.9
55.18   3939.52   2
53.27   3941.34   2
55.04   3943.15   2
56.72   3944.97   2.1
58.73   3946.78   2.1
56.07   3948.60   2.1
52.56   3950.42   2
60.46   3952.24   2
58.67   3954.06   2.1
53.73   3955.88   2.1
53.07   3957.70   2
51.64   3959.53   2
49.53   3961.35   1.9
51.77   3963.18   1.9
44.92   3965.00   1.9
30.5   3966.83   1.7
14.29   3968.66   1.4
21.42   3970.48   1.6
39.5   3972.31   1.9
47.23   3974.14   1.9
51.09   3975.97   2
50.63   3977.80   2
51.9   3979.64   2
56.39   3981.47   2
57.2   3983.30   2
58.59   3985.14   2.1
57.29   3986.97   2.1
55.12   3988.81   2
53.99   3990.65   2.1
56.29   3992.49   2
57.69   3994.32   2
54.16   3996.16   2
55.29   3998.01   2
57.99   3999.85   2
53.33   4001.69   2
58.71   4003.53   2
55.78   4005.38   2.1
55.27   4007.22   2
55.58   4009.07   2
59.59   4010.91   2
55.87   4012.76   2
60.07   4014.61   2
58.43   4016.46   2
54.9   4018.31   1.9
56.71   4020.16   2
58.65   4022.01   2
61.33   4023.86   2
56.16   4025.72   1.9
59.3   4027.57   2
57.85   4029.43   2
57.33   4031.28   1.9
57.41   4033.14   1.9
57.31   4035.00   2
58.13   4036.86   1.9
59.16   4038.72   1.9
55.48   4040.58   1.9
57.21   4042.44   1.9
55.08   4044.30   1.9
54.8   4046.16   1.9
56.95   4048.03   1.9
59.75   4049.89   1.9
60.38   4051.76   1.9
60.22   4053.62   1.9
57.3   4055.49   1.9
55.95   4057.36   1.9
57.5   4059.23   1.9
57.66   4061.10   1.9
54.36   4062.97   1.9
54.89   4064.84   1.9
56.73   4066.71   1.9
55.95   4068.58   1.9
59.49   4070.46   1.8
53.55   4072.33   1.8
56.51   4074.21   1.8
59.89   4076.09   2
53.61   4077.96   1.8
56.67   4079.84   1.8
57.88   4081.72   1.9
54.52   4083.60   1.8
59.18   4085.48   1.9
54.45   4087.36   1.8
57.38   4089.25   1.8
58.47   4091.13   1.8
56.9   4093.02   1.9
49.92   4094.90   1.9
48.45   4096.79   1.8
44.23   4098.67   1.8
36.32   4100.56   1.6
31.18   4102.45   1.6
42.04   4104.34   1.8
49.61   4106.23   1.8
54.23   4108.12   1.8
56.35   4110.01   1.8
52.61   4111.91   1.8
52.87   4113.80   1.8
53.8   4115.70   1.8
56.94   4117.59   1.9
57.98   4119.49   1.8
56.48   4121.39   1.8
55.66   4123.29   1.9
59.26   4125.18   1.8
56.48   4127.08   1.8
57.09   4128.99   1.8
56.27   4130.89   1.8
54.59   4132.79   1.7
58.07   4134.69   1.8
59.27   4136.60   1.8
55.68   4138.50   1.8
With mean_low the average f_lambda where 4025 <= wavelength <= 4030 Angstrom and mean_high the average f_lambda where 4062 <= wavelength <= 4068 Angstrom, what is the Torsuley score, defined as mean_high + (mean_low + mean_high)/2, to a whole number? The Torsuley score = 112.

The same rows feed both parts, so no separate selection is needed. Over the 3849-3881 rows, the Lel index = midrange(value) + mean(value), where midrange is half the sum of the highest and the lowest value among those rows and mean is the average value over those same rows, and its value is 110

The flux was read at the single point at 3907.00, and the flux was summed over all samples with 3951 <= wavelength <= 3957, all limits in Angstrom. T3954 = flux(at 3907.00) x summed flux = 9101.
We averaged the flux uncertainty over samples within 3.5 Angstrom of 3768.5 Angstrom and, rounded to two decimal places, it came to 2.95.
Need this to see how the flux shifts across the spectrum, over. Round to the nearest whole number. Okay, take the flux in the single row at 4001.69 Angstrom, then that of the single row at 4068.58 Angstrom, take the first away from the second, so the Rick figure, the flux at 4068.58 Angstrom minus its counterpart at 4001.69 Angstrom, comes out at 3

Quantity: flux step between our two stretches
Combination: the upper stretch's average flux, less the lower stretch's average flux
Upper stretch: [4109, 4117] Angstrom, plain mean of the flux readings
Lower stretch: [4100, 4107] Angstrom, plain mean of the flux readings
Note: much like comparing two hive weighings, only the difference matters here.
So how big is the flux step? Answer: 14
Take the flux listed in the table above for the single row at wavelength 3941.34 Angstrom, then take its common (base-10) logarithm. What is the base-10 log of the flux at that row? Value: 1.73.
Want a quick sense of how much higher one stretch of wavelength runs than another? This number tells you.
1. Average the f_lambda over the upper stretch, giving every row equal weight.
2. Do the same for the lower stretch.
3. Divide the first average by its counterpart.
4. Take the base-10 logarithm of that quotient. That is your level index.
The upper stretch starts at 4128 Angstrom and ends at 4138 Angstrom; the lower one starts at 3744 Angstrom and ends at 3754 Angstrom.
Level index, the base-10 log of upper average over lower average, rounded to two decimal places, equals 0.17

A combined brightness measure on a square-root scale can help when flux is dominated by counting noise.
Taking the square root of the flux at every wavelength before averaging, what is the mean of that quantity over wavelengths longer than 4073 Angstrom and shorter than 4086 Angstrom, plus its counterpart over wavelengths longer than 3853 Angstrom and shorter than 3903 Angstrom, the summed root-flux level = 14.7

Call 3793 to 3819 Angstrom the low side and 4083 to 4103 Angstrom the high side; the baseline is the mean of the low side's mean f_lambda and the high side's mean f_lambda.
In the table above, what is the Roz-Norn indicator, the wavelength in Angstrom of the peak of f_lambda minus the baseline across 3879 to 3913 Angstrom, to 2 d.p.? 3910.60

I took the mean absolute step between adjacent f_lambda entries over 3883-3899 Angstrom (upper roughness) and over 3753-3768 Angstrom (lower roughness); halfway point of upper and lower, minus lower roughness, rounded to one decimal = 0.9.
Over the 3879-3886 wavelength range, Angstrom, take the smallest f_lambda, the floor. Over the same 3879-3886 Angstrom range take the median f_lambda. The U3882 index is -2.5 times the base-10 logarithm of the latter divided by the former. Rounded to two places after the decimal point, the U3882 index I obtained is -0.27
